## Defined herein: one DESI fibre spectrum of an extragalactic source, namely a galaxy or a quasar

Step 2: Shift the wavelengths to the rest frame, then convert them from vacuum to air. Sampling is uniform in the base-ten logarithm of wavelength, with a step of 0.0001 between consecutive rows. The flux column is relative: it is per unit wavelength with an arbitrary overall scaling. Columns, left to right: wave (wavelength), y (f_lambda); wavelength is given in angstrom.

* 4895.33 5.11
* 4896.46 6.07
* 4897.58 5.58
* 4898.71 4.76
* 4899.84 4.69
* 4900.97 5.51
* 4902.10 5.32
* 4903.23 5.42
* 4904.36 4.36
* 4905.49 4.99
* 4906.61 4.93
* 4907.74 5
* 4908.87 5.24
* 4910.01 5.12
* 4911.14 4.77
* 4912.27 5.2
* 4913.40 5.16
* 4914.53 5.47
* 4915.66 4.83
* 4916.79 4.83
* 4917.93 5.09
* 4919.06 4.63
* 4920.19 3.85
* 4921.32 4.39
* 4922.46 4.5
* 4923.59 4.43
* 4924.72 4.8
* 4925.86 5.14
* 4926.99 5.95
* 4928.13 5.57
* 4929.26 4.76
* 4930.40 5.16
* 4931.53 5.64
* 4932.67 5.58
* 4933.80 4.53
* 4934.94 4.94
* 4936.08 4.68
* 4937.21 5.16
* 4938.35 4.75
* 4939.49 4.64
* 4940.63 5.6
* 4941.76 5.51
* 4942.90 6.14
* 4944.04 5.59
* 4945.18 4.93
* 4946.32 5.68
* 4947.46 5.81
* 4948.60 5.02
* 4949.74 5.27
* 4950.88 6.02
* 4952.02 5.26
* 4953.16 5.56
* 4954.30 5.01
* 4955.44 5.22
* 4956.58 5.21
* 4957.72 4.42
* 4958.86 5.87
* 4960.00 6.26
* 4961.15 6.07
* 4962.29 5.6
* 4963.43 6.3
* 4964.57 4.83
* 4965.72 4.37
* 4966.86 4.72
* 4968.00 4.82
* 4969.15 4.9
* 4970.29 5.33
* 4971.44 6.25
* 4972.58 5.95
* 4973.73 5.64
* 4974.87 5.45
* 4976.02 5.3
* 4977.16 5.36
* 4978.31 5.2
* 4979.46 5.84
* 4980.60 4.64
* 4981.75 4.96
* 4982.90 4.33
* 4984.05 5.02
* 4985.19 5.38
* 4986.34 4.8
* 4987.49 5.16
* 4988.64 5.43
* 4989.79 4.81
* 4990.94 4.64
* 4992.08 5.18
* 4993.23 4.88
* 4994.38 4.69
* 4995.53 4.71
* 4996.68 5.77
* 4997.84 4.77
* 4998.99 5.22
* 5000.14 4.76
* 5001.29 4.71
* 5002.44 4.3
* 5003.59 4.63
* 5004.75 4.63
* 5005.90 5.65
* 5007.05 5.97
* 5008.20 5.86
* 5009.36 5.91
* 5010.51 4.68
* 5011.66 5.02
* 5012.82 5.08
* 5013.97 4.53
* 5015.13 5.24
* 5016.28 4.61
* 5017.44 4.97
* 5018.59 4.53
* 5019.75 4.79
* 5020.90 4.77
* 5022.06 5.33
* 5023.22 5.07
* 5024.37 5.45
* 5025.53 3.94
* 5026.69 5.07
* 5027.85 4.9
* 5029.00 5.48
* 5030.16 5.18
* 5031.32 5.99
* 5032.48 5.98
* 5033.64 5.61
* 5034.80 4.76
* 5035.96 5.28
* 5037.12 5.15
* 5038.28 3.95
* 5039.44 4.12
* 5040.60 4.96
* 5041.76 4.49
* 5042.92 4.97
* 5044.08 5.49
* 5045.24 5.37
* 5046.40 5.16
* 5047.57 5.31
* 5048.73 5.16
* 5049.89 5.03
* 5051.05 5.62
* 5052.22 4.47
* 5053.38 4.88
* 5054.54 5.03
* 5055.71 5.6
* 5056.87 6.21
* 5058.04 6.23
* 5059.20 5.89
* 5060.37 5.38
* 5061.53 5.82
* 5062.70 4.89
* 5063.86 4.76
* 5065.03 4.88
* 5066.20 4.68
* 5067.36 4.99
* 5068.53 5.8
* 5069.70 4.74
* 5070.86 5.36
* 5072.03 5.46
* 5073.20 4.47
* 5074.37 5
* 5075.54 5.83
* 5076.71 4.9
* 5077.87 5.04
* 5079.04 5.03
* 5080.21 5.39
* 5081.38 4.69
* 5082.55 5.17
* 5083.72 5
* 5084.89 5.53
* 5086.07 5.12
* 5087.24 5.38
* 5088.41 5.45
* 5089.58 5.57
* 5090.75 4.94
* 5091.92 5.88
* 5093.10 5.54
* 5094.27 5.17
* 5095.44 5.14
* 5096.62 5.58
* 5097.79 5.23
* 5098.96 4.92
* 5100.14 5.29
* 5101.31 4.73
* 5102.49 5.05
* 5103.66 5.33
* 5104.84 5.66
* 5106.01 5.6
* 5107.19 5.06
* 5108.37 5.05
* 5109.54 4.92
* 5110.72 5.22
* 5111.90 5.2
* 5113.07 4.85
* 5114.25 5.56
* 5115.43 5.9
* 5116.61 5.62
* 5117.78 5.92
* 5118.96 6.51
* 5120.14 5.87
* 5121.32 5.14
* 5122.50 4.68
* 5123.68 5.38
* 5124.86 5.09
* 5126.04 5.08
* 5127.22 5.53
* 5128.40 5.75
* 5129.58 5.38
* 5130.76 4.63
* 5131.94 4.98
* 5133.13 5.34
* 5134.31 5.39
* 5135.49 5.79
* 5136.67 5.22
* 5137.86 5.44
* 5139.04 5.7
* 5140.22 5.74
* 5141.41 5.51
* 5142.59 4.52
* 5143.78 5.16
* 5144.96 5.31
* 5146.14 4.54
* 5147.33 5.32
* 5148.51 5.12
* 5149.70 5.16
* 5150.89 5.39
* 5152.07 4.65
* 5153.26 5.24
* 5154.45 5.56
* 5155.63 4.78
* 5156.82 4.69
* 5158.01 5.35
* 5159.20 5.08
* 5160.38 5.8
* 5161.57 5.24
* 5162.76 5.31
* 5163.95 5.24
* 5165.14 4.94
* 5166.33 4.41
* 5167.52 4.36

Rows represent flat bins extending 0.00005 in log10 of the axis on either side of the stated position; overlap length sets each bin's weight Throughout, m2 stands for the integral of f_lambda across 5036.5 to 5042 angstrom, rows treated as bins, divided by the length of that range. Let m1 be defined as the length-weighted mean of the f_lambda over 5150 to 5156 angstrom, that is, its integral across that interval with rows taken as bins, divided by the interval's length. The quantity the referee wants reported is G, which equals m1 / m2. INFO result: 1.13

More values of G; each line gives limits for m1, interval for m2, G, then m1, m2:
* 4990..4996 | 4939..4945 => 0.88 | 4.8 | 5.47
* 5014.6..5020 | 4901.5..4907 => 0.96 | 4.8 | 5.01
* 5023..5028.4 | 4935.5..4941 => 0.99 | 4.9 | 4.94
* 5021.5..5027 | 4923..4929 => 0.96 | 5.0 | 5.16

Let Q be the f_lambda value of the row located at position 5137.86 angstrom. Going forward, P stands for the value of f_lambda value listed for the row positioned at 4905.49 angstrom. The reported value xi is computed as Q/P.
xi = 1.09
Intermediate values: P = 4.99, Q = 5.44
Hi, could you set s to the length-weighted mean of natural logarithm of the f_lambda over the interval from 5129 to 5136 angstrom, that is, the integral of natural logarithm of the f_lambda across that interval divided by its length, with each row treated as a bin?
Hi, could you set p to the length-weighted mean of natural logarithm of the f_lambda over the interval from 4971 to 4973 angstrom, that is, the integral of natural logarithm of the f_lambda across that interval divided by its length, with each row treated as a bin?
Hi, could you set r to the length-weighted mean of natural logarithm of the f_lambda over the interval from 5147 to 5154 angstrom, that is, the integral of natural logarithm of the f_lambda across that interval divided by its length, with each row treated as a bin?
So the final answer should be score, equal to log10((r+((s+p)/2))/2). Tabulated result 0.227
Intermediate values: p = 1.81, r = 1.64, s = 1.65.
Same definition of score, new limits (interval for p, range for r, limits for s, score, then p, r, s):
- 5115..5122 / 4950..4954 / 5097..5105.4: 0.232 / 1.76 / 1.71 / 1.64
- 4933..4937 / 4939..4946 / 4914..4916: 0.217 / 1.57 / 1.69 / 1.64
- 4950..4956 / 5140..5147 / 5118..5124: 0.220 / 1.69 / 1.63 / 1.71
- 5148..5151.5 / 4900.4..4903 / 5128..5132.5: 0.222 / 1.65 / 1.69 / 1.64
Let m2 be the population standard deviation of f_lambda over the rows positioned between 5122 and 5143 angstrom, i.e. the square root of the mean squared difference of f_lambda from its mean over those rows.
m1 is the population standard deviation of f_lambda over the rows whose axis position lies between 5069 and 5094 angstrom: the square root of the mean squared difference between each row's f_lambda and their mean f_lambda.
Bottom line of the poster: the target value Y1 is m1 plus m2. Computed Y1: 0.7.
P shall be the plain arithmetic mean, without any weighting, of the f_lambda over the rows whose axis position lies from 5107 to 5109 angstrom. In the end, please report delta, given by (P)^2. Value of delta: 25.6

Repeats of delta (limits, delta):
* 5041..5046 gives 25.8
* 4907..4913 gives 25.7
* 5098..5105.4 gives 26.7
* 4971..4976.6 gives 32.7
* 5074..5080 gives 26.6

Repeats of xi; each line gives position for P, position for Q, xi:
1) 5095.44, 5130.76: 0.90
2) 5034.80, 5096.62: 1.17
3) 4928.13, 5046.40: 0.93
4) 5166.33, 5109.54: 1.12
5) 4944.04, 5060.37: 0.96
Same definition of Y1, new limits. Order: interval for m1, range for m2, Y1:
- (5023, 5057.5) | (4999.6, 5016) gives 1.1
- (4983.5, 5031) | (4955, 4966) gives 1.1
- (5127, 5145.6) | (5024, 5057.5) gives 0.9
